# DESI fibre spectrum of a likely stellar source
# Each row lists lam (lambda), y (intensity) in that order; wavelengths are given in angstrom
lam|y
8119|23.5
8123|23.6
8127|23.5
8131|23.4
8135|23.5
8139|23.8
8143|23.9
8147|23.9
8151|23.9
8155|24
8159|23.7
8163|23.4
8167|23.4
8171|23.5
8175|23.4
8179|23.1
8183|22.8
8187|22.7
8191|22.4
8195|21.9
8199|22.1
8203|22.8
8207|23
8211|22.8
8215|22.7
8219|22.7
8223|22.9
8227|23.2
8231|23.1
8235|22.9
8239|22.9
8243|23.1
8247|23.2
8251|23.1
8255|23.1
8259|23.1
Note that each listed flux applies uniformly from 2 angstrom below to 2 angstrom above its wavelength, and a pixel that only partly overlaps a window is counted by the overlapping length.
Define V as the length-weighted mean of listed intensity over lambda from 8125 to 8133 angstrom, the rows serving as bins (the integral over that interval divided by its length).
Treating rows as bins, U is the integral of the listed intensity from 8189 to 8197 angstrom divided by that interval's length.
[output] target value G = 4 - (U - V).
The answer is 5.3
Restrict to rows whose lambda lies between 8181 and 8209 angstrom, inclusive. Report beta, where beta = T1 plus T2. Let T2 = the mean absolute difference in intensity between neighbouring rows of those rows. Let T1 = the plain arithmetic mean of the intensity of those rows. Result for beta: 22.9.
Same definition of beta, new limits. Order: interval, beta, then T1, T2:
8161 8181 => 23.5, 23.4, 0.125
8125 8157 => 23.8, 23.7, 0.100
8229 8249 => 23.2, 23.0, 0.125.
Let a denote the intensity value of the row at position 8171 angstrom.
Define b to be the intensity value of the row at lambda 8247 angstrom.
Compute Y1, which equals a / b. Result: 1.013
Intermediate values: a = 23.5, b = 23.2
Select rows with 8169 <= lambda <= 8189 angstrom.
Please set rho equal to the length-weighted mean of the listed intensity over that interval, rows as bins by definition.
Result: 23.1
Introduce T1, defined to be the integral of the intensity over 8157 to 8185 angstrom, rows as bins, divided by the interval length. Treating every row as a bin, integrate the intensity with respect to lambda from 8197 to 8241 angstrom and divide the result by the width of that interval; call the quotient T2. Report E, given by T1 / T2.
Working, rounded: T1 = 23.33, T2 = 22.8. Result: 1.02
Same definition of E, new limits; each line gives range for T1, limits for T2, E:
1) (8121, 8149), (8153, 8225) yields 1.03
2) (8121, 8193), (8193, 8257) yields 1.03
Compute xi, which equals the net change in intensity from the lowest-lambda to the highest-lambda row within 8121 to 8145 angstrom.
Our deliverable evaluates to 0.30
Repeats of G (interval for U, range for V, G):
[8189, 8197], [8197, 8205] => 4.3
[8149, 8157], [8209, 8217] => 2.8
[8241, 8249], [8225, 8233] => 4.0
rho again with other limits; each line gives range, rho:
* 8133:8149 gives 23.8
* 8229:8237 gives 23.0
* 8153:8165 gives 23.7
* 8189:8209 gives 22.4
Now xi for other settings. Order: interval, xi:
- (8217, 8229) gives 0.50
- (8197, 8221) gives 0.60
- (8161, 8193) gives -1.00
